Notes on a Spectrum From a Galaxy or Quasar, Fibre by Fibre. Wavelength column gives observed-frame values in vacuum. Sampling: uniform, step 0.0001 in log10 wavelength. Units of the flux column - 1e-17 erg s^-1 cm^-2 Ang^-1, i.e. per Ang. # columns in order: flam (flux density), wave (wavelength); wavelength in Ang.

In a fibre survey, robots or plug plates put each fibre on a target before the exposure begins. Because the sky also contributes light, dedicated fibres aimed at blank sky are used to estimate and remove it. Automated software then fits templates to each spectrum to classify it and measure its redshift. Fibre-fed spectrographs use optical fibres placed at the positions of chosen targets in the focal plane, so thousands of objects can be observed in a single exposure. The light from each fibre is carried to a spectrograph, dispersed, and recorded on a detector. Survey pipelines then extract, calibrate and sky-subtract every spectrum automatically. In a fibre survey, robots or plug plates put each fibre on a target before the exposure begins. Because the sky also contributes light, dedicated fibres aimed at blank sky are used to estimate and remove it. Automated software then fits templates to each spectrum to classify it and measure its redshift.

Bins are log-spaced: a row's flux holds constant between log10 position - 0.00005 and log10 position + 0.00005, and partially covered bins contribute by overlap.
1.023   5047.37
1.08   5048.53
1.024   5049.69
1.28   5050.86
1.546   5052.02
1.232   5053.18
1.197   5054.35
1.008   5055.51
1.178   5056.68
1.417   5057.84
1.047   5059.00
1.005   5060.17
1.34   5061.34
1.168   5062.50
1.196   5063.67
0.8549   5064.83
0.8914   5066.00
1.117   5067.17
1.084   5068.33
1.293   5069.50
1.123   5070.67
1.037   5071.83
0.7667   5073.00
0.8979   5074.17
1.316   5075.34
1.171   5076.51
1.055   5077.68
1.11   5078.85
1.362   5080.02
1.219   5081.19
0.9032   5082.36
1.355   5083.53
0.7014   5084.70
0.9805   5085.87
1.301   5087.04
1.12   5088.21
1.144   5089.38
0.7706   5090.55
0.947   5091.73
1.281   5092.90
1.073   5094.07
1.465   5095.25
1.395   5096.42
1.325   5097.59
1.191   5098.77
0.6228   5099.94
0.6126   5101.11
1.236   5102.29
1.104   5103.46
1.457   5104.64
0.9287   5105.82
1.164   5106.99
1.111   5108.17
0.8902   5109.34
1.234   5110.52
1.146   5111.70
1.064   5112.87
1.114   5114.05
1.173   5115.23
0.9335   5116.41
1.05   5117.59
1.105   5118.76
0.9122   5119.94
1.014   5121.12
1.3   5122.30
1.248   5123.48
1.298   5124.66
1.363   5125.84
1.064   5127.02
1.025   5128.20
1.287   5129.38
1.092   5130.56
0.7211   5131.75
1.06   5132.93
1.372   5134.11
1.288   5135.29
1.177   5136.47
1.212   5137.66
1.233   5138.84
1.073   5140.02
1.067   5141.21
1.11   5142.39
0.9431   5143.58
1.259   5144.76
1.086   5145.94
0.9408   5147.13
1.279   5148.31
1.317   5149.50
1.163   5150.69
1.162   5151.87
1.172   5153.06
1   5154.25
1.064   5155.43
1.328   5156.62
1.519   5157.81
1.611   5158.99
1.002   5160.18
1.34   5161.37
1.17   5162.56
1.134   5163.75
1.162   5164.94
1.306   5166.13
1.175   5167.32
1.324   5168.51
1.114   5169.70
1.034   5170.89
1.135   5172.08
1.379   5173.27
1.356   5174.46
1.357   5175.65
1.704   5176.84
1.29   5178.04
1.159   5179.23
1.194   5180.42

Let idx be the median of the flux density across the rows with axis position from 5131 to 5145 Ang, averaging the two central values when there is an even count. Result 1.14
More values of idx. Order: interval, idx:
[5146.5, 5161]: 1.17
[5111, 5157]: 1.11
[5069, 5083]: 1.12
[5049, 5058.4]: 1.21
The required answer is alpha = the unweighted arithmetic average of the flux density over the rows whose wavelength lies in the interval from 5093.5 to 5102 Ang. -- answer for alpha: 1.10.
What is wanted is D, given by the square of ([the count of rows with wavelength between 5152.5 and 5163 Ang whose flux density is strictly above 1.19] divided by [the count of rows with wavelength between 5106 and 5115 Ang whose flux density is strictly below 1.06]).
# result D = 16.0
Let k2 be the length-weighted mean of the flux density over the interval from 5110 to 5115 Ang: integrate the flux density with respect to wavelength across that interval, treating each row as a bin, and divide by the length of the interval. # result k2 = 1.14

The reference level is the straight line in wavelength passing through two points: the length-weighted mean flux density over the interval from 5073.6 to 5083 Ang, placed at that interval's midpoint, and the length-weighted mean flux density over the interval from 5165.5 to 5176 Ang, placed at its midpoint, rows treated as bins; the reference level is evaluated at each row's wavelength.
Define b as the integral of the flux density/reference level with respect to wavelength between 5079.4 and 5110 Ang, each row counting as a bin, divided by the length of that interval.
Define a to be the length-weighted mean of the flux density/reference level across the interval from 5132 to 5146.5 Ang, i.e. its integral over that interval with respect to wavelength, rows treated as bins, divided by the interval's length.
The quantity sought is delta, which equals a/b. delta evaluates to 0.99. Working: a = 0.95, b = 0.96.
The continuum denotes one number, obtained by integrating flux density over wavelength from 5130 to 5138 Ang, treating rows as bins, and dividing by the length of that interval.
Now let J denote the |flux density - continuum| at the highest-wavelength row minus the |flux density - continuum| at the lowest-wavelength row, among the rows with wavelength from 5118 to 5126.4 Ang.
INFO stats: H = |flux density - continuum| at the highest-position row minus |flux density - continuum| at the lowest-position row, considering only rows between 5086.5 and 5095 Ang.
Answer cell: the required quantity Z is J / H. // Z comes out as -1.8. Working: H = -0.12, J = 0.21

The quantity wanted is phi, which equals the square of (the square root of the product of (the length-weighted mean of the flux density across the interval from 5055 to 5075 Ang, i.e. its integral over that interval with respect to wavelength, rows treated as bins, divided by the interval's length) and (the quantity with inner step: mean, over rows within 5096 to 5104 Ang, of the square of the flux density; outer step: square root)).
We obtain 1.21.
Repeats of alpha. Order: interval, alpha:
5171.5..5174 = 1.26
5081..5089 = 1.08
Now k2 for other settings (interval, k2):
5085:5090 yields 1.11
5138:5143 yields 1.12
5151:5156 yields 1.10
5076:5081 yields 1.18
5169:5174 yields 1.17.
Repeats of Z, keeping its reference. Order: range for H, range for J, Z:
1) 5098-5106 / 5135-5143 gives -1.0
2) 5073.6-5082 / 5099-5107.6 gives 3.4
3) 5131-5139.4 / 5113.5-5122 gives -0.3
